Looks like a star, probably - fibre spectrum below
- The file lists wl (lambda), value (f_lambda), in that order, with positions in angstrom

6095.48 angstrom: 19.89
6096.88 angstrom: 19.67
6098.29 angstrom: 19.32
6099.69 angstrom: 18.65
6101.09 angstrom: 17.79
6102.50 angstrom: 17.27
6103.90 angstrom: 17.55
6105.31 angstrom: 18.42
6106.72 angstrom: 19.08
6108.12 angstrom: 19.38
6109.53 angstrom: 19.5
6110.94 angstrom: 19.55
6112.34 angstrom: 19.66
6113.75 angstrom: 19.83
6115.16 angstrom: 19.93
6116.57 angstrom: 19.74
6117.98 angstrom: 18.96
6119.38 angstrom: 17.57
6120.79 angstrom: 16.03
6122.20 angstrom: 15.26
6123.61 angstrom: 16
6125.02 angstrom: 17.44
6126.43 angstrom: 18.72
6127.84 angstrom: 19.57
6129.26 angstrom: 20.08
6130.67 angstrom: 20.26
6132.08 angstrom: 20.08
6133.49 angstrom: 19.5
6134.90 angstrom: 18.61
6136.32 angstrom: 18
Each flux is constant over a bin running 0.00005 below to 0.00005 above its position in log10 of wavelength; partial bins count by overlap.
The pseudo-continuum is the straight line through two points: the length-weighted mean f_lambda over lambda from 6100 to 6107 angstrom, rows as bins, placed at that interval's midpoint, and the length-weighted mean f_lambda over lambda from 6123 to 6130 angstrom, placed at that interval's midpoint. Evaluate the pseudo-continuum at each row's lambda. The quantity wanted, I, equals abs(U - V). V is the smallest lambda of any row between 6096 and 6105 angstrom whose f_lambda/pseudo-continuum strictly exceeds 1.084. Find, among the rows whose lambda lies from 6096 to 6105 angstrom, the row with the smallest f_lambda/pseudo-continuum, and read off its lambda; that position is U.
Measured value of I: 5.6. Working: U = 6102.50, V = 6096.88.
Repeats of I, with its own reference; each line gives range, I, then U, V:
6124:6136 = 4.2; 6125.02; 6129.26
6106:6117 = 7.0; 6106.72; 6113.75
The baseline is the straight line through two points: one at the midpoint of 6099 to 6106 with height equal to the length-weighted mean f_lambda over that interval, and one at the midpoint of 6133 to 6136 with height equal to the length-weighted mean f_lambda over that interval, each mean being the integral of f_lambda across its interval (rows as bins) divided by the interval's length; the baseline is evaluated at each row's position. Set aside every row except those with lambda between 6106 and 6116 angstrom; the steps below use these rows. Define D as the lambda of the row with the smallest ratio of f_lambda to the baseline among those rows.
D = 6106.72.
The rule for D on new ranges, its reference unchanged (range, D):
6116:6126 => 6122.20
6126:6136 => 6134.90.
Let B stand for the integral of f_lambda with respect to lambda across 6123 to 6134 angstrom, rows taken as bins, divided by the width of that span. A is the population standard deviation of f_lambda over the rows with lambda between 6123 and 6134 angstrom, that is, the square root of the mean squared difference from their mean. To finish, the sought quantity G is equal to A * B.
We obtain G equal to 26.8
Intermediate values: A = 1.41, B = 19.0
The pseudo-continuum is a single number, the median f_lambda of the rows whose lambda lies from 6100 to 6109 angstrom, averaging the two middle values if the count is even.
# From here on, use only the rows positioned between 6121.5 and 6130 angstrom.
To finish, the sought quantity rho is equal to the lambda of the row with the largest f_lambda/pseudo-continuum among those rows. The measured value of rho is 6129.26 angstrom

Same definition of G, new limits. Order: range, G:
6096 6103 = 16.8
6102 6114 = 16.9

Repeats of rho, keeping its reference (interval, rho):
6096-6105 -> 6096.88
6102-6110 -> 6109.53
